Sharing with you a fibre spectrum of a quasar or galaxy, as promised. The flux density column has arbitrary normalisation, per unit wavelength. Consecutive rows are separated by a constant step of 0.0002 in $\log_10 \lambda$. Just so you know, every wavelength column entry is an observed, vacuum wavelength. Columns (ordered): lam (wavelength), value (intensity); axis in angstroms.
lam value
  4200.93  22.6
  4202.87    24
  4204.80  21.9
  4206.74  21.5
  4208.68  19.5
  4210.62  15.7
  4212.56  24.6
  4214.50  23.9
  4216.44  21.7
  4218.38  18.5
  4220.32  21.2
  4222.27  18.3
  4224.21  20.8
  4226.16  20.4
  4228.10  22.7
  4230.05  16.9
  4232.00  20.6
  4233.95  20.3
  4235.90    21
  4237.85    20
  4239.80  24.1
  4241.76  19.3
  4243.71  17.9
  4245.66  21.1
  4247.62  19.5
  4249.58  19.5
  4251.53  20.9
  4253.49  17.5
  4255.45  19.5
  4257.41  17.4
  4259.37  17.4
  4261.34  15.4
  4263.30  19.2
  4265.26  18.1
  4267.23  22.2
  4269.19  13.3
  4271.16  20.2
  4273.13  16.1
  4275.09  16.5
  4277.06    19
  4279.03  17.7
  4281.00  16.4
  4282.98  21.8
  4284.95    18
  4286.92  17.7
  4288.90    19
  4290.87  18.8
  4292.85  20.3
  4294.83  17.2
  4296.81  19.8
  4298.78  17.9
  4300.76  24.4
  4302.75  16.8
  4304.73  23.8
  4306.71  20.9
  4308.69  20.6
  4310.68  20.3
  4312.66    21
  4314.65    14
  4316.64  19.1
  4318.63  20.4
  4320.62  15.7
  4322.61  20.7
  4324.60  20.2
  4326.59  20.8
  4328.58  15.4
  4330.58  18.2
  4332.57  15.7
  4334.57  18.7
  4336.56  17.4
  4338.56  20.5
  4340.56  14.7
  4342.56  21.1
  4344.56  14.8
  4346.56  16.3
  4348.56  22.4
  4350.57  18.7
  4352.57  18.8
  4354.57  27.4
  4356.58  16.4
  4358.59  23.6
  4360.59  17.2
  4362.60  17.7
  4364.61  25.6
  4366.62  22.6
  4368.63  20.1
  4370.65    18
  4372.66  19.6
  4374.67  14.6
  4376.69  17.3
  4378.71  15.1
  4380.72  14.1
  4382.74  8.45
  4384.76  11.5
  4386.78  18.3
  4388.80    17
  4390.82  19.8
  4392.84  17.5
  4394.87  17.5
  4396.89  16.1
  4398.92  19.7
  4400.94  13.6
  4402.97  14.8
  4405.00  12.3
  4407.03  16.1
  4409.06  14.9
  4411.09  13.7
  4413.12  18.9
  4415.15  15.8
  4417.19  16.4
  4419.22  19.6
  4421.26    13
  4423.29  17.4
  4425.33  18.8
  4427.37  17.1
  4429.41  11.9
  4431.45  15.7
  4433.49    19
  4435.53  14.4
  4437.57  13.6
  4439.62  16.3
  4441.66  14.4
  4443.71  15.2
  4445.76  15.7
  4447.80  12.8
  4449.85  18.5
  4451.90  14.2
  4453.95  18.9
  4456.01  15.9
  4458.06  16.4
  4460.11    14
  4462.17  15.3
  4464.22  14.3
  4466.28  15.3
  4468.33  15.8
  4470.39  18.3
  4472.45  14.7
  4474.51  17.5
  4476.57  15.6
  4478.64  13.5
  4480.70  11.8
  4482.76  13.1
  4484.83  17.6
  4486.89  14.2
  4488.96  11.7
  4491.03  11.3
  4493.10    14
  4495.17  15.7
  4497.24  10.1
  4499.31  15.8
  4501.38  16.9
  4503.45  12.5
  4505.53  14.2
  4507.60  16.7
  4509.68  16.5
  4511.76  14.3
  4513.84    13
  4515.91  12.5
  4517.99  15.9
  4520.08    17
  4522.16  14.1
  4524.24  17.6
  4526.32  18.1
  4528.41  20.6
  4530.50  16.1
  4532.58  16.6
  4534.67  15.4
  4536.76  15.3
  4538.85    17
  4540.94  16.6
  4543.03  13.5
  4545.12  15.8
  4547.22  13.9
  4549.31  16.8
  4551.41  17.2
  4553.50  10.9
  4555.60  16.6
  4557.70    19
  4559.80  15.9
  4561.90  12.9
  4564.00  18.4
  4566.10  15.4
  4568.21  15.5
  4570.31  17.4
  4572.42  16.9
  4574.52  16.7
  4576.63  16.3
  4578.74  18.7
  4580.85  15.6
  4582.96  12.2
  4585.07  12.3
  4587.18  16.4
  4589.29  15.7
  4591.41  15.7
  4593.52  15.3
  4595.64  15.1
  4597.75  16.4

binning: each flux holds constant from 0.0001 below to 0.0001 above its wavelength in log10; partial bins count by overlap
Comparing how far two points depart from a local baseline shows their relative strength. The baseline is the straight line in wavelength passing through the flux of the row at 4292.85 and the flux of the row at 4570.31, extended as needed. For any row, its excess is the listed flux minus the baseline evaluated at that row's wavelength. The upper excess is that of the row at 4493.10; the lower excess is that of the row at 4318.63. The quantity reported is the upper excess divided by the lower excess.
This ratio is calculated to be -11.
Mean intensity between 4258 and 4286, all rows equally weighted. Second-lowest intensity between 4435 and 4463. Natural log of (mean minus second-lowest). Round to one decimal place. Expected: 1.5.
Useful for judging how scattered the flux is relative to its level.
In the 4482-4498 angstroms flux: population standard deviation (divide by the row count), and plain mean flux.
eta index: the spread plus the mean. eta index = 16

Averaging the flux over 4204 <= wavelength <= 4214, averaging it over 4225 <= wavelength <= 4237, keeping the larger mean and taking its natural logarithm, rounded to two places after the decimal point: 3.03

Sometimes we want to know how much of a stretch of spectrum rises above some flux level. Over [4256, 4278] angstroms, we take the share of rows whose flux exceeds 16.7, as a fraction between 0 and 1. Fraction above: 0.64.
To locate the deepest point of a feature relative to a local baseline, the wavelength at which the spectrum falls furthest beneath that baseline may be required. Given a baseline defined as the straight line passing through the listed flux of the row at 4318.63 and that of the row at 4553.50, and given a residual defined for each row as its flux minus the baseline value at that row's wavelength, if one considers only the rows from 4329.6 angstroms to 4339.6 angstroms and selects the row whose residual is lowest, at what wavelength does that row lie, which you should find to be 4332.57 angstroms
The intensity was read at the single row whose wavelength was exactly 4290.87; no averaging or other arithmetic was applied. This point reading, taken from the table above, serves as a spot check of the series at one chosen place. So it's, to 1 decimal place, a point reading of 18.8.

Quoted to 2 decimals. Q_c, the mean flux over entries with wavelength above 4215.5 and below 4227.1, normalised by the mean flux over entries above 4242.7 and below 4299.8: 1.09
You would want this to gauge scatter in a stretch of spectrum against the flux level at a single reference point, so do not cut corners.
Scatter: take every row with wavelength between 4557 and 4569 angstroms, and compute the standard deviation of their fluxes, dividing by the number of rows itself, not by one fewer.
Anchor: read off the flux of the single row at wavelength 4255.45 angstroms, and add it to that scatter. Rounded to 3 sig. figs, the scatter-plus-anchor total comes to 21.5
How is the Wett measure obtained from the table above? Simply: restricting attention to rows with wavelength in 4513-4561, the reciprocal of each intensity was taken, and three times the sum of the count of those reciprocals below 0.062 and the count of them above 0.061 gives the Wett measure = 69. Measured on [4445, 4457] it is 18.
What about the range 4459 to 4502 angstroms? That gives 63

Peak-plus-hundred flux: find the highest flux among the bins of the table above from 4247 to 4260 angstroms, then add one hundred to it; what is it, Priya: 121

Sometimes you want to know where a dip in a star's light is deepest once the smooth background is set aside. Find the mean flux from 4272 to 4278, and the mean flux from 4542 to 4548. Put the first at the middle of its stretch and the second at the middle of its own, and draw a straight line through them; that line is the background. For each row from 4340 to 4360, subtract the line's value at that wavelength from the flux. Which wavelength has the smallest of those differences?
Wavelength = 4340.56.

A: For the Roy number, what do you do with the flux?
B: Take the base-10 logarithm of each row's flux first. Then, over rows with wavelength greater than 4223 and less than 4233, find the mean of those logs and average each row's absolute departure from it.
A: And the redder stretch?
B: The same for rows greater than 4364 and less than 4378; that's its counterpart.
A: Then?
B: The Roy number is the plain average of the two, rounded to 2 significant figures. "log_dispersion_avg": 0.045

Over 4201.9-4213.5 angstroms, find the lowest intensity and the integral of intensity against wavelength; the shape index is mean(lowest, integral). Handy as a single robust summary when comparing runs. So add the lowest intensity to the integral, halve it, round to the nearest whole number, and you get 131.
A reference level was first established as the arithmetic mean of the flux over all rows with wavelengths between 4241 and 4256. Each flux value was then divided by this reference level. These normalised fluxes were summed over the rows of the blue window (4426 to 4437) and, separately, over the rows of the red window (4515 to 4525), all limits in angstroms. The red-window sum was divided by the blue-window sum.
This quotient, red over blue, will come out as 1.0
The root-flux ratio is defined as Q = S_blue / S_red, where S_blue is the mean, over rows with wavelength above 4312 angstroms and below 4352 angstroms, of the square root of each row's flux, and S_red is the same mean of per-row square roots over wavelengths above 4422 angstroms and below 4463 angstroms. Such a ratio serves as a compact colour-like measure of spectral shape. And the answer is 1.08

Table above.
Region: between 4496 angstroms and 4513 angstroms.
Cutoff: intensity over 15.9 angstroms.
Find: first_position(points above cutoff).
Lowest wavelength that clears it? 4501.38 angstroms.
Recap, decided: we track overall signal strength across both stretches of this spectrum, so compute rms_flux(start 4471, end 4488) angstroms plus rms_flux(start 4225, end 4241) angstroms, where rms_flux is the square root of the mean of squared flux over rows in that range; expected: 35.7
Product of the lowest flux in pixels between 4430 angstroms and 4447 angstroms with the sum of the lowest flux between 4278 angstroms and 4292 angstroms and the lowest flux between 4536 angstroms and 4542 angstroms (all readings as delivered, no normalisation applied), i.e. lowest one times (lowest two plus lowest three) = 431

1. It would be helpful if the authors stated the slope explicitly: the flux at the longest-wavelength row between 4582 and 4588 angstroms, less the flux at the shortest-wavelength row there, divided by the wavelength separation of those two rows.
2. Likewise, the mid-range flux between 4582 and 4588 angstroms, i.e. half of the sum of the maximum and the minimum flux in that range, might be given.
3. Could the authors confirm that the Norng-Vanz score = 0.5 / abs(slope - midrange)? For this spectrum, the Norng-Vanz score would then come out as 0.0376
